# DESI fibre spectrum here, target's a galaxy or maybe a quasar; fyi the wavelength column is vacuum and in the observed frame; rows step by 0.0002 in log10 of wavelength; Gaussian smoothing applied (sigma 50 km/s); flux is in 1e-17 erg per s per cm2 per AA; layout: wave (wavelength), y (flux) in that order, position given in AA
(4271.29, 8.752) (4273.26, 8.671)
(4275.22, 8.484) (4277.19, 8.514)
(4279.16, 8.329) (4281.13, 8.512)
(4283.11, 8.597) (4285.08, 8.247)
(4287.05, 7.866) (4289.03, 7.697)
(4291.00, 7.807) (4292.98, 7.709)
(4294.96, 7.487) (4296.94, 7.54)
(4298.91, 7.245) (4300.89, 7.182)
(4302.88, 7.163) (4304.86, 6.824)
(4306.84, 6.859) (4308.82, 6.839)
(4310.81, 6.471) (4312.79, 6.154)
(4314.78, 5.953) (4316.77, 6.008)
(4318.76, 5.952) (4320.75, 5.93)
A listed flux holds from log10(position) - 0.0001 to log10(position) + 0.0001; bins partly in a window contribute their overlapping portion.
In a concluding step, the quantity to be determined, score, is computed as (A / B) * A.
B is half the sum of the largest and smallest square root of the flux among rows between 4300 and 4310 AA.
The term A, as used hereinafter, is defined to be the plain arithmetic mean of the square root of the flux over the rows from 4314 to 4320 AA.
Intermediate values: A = 2.4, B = 2.65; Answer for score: 2.3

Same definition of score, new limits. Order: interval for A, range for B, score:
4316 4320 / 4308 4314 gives 2.3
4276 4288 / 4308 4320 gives 3.3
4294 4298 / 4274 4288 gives 2.6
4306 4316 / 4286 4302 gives 2.4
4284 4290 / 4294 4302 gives 2.9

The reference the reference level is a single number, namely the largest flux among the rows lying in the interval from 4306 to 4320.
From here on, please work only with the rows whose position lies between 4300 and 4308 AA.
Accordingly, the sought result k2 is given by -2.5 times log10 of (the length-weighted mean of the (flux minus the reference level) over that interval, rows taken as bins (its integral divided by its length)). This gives 2.12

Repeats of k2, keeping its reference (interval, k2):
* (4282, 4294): -0.13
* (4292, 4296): 0.33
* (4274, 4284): -0.53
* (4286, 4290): 0.08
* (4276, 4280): -0.49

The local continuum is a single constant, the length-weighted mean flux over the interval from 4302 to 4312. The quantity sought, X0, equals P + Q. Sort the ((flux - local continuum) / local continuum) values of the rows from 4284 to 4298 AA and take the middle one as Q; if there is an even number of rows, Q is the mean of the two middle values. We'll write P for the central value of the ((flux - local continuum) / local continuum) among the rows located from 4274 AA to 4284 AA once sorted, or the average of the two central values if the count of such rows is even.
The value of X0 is 0.38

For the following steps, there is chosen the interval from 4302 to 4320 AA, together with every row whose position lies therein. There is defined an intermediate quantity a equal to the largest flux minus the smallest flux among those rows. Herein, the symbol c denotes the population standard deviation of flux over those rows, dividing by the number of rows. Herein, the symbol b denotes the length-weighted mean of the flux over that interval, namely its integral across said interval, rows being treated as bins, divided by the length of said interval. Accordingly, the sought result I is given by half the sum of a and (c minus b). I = -2.4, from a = 1.2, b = 6.5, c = 0.44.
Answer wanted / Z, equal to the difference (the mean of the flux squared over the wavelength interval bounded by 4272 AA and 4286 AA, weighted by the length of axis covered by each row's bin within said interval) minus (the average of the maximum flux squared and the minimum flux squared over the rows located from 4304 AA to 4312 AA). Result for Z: 28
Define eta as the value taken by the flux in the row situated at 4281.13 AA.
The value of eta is 8.512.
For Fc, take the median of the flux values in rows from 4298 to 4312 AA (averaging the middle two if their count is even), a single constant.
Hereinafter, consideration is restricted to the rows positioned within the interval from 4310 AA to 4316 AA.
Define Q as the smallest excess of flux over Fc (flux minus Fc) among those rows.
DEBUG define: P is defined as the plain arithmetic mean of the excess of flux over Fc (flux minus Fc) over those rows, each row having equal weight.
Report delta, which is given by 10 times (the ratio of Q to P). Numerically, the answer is 14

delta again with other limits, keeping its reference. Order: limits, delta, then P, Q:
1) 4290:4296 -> 8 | 0.8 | 0.6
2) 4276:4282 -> 9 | 1.6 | 1.5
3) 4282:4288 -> 7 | 1.4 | 1.0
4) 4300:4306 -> -2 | 0.2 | 0.0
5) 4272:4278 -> 10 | 1.7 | 1.6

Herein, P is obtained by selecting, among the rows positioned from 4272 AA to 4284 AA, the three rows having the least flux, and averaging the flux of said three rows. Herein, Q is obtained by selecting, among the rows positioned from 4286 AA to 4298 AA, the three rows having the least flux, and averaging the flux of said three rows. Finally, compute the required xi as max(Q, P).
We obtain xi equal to 8.44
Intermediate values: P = 8.4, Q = 7.6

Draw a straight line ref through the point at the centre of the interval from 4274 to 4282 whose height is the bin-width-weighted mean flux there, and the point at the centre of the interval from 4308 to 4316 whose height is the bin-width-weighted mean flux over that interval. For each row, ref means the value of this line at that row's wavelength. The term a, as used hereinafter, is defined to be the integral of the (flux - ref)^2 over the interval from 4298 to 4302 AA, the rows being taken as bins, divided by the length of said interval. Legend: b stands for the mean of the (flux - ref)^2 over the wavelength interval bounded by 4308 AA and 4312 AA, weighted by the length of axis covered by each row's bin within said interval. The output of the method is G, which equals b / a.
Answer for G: 2.7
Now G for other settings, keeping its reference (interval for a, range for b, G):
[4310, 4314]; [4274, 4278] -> 1.2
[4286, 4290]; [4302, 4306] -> 7.0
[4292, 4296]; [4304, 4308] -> 1.3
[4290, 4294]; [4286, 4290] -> 0.2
